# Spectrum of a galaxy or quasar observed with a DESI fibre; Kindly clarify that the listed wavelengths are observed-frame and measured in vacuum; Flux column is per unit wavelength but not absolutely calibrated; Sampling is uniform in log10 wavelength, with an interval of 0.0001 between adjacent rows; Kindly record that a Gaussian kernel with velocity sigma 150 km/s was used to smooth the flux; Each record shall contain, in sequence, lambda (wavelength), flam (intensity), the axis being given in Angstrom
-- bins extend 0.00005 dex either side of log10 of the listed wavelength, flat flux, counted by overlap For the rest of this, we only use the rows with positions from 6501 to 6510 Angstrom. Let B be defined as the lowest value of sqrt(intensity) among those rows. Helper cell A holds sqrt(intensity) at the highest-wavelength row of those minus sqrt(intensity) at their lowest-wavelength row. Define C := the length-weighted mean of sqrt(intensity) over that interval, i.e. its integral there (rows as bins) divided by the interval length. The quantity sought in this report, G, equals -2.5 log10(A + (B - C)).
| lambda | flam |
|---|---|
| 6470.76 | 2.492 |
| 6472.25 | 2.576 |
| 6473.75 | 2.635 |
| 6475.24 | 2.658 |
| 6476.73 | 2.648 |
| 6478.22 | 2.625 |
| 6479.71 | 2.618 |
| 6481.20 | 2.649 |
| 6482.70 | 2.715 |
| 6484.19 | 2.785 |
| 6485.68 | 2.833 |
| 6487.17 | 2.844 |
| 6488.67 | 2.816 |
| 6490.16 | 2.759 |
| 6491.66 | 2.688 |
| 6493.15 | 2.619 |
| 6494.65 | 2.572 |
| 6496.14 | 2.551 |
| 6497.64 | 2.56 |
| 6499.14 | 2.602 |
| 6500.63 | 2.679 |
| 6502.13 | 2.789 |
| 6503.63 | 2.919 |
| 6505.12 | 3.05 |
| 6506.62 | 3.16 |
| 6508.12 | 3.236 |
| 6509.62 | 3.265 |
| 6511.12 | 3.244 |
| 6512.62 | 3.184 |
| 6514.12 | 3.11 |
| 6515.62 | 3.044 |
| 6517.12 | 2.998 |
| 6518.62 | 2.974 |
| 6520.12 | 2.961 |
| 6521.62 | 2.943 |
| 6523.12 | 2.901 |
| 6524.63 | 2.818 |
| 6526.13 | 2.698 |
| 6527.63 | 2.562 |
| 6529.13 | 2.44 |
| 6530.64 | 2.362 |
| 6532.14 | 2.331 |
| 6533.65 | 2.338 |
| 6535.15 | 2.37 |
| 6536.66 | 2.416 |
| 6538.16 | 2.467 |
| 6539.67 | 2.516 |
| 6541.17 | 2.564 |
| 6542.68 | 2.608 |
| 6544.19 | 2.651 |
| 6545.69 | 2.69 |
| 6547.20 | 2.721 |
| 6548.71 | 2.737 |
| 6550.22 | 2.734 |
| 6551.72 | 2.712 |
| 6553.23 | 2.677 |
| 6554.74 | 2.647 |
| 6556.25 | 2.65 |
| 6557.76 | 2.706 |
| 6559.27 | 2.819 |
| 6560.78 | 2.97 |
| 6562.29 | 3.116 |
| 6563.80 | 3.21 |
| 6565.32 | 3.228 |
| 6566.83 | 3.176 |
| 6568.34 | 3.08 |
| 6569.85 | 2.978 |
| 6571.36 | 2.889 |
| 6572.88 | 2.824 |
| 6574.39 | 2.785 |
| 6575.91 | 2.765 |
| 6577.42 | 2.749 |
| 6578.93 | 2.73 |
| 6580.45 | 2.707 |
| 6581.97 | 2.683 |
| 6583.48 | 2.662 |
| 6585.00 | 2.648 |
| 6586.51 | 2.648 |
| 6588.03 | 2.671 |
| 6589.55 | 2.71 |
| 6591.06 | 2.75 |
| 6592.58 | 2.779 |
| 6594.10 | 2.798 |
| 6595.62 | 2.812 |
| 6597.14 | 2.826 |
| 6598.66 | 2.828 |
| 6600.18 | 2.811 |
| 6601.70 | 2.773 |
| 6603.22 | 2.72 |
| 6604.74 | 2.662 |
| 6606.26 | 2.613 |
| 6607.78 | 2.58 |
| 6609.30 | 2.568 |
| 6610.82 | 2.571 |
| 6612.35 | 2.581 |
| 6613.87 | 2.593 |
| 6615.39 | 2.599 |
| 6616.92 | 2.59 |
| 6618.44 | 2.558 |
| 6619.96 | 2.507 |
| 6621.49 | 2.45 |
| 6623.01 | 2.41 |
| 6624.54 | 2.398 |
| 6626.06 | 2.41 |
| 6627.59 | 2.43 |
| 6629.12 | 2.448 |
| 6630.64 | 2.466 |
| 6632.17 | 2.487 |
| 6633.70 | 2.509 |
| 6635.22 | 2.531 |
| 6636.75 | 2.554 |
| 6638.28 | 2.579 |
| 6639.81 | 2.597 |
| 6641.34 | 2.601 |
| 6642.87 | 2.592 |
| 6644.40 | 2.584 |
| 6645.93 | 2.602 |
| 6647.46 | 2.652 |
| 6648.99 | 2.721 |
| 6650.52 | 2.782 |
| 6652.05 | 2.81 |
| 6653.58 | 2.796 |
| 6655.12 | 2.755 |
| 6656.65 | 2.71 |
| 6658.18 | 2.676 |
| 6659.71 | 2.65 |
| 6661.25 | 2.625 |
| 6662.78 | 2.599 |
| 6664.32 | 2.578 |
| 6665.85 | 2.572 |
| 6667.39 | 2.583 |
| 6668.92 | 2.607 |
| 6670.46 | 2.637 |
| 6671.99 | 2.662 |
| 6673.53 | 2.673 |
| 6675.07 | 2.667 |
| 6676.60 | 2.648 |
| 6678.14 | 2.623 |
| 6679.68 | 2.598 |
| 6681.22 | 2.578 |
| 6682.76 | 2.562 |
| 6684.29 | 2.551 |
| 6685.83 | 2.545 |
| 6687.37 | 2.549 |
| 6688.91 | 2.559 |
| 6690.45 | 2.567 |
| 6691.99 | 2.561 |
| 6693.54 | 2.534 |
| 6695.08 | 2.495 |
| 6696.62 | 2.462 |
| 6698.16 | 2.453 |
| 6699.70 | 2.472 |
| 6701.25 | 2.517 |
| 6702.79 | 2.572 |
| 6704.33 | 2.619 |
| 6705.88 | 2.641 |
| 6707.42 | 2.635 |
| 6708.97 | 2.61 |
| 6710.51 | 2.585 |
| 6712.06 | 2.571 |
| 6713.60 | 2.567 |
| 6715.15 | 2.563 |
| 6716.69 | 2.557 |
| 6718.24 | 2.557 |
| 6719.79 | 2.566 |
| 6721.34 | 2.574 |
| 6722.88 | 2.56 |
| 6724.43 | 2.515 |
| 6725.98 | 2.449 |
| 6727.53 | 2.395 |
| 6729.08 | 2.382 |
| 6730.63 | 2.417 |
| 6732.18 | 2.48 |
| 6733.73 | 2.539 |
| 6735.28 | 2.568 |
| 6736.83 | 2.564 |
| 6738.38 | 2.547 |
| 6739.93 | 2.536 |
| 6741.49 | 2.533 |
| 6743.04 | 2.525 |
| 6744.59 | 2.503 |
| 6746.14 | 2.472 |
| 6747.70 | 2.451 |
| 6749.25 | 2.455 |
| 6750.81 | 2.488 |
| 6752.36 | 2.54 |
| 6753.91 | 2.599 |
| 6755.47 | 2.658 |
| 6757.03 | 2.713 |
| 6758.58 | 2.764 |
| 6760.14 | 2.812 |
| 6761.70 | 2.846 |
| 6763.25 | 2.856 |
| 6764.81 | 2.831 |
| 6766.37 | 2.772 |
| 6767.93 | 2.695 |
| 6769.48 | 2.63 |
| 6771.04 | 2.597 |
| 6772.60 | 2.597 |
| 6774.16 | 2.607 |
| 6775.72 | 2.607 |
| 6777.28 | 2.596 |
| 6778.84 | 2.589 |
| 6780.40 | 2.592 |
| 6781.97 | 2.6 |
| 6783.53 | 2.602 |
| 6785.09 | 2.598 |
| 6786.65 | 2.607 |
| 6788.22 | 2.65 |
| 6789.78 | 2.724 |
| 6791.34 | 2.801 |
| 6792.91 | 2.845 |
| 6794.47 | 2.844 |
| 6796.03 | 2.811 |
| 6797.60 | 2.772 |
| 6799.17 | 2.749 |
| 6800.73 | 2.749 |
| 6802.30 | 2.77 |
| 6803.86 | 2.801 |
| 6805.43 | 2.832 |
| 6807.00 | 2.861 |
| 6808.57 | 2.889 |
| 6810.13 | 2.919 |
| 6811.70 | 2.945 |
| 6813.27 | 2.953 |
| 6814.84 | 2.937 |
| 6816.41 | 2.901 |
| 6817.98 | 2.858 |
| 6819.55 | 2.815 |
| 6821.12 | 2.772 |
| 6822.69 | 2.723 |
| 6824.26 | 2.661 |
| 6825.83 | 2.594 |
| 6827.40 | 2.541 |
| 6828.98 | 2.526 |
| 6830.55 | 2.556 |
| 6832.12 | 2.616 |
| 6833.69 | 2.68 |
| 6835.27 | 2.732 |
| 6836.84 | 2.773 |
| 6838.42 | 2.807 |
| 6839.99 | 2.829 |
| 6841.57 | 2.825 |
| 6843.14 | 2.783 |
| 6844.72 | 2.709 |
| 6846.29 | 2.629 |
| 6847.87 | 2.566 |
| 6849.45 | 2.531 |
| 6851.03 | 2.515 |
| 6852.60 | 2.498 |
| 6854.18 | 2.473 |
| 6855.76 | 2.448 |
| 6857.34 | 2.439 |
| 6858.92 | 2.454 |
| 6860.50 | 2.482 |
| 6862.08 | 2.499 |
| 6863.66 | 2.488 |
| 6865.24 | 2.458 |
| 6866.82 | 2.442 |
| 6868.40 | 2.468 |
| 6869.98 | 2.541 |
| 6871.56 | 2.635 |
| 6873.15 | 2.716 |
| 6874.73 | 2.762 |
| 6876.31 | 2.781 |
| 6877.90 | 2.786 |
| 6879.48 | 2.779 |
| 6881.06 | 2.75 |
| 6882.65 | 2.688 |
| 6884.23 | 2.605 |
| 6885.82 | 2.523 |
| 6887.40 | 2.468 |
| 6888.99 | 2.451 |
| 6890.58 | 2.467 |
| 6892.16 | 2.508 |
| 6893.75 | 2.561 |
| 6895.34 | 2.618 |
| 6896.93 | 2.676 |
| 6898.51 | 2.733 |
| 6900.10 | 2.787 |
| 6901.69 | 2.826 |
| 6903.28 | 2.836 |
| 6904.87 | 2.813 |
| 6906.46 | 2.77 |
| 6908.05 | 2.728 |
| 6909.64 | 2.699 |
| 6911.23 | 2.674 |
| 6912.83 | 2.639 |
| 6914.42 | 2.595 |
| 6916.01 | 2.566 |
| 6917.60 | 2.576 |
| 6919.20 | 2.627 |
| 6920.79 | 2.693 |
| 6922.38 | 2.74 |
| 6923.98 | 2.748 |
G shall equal 3.0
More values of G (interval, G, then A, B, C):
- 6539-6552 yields 4.5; 0.061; 1.59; 1.63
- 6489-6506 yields 3.6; 0.085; 1.60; 1.65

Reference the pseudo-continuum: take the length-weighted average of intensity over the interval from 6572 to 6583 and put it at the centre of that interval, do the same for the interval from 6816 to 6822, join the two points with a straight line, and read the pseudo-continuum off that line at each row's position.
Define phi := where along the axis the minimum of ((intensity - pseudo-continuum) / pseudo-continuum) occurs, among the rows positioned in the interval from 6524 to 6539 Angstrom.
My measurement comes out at 6532.14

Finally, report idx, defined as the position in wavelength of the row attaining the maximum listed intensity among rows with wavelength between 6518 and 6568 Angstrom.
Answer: 6565.32 Angstrom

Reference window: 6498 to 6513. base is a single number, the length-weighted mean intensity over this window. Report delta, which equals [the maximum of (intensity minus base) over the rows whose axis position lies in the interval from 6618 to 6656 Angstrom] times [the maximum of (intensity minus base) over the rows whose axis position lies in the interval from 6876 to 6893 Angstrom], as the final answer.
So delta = 0.04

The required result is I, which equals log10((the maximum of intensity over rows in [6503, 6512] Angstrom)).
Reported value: 0.514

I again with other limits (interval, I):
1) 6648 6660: 0.449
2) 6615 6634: 0.415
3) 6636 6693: 0.449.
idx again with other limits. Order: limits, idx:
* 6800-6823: 6813.27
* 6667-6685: 6673.53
